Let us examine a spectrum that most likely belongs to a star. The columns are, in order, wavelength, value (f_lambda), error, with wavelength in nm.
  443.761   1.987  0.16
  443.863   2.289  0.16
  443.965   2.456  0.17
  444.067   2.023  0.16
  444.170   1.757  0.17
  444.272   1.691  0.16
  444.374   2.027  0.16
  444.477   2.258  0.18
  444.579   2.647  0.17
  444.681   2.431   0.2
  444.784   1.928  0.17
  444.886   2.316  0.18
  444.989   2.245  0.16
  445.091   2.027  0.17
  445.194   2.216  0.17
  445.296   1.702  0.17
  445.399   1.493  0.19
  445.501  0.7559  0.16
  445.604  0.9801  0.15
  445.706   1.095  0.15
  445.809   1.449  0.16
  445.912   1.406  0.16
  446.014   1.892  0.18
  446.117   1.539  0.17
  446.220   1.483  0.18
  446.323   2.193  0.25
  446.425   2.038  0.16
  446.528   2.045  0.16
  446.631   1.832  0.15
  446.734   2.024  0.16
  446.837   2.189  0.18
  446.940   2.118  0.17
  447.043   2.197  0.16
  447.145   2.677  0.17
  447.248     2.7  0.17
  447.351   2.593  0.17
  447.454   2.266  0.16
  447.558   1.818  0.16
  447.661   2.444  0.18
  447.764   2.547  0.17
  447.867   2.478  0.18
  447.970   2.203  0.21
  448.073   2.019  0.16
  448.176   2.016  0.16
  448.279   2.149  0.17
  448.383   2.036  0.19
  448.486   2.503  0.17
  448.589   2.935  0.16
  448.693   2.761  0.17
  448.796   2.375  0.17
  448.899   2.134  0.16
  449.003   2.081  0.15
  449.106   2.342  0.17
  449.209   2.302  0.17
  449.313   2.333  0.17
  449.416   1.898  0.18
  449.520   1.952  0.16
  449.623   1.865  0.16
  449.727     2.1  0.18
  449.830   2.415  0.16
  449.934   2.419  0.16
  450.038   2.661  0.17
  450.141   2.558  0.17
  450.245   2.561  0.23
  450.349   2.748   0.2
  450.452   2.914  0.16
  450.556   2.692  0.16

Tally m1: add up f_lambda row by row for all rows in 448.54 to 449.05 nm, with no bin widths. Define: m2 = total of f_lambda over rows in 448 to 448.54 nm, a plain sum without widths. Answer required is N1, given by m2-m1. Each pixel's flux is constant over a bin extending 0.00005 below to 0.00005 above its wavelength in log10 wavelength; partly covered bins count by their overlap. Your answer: -1.6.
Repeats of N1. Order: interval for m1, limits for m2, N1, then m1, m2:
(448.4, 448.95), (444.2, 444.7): -1.7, 12.7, 11.1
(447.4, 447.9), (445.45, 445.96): -5.9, 11.6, 5.7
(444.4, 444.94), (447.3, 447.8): 0.1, 11.6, 11.7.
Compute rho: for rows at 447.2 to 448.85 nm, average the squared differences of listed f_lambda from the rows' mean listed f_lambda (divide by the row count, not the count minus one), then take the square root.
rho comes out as 0.30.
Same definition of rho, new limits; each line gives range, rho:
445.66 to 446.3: 0.23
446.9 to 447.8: 0.28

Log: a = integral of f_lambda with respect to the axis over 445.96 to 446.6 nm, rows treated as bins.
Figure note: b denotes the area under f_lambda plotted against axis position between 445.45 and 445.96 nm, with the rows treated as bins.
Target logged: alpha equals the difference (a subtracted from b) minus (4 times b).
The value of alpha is -2.9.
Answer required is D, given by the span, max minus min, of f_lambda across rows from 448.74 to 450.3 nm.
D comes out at 0.80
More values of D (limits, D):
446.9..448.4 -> 0.88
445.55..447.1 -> 1.22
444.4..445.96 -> 1.89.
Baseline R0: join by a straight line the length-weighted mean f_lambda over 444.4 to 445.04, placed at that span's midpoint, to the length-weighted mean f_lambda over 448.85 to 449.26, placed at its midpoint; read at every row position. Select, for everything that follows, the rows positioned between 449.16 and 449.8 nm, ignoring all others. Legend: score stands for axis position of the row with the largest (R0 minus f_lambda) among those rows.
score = 449.623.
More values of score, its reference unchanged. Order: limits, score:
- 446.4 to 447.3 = 446.631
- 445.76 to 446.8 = 445.912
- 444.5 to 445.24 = 444.784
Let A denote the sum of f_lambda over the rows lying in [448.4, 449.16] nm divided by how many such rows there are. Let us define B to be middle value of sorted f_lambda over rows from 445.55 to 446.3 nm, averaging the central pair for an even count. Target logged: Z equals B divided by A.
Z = 0.59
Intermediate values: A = 2.4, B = 1.45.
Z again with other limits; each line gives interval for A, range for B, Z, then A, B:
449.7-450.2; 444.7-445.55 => 0.81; 2.4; 1.98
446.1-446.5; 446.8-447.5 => 1.25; 1.8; 2.27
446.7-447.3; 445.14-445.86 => 0.63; 2.3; 1.45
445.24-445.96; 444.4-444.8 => 1.85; 1.3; 2.34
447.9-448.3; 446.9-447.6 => 1.08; 2.1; 2.27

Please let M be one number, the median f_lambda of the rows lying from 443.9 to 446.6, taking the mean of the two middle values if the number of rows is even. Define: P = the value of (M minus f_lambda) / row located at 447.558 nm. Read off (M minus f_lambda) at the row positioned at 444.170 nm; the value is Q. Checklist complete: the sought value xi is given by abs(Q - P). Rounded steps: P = 0.16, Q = 0.22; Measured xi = 0.1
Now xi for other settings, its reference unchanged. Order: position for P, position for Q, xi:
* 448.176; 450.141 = 0.5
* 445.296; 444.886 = 0.6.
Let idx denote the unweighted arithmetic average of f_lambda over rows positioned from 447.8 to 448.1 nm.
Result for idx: 2.2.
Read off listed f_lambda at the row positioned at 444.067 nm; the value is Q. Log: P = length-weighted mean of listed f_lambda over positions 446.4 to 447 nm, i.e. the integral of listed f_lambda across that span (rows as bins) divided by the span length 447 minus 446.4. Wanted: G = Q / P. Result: 0.99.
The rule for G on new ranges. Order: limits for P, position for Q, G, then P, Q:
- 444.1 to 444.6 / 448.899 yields 1.05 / 2.0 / 2.134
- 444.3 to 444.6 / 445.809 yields 0.65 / 2.2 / 1.449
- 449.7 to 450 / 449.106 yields 1.00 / 2.3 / 2.342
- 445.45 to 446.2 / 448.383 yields 1.55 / 1.3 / 2.036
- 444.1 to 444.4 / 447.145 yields 1.47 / 1.8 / 2.677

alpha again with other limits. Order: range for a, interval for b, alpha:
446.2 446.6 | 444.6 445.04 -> -3.8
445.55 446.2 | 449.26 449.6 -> -3.0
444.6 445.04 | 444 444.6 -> -4.7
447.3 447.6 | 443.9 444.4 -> -3.7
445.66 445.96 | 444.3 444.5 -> -1.6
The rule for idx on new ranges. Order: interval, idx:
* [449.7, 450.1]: 2.4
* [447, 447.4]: 2.5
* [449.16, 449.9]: 2.1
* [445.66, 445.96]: 1.3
